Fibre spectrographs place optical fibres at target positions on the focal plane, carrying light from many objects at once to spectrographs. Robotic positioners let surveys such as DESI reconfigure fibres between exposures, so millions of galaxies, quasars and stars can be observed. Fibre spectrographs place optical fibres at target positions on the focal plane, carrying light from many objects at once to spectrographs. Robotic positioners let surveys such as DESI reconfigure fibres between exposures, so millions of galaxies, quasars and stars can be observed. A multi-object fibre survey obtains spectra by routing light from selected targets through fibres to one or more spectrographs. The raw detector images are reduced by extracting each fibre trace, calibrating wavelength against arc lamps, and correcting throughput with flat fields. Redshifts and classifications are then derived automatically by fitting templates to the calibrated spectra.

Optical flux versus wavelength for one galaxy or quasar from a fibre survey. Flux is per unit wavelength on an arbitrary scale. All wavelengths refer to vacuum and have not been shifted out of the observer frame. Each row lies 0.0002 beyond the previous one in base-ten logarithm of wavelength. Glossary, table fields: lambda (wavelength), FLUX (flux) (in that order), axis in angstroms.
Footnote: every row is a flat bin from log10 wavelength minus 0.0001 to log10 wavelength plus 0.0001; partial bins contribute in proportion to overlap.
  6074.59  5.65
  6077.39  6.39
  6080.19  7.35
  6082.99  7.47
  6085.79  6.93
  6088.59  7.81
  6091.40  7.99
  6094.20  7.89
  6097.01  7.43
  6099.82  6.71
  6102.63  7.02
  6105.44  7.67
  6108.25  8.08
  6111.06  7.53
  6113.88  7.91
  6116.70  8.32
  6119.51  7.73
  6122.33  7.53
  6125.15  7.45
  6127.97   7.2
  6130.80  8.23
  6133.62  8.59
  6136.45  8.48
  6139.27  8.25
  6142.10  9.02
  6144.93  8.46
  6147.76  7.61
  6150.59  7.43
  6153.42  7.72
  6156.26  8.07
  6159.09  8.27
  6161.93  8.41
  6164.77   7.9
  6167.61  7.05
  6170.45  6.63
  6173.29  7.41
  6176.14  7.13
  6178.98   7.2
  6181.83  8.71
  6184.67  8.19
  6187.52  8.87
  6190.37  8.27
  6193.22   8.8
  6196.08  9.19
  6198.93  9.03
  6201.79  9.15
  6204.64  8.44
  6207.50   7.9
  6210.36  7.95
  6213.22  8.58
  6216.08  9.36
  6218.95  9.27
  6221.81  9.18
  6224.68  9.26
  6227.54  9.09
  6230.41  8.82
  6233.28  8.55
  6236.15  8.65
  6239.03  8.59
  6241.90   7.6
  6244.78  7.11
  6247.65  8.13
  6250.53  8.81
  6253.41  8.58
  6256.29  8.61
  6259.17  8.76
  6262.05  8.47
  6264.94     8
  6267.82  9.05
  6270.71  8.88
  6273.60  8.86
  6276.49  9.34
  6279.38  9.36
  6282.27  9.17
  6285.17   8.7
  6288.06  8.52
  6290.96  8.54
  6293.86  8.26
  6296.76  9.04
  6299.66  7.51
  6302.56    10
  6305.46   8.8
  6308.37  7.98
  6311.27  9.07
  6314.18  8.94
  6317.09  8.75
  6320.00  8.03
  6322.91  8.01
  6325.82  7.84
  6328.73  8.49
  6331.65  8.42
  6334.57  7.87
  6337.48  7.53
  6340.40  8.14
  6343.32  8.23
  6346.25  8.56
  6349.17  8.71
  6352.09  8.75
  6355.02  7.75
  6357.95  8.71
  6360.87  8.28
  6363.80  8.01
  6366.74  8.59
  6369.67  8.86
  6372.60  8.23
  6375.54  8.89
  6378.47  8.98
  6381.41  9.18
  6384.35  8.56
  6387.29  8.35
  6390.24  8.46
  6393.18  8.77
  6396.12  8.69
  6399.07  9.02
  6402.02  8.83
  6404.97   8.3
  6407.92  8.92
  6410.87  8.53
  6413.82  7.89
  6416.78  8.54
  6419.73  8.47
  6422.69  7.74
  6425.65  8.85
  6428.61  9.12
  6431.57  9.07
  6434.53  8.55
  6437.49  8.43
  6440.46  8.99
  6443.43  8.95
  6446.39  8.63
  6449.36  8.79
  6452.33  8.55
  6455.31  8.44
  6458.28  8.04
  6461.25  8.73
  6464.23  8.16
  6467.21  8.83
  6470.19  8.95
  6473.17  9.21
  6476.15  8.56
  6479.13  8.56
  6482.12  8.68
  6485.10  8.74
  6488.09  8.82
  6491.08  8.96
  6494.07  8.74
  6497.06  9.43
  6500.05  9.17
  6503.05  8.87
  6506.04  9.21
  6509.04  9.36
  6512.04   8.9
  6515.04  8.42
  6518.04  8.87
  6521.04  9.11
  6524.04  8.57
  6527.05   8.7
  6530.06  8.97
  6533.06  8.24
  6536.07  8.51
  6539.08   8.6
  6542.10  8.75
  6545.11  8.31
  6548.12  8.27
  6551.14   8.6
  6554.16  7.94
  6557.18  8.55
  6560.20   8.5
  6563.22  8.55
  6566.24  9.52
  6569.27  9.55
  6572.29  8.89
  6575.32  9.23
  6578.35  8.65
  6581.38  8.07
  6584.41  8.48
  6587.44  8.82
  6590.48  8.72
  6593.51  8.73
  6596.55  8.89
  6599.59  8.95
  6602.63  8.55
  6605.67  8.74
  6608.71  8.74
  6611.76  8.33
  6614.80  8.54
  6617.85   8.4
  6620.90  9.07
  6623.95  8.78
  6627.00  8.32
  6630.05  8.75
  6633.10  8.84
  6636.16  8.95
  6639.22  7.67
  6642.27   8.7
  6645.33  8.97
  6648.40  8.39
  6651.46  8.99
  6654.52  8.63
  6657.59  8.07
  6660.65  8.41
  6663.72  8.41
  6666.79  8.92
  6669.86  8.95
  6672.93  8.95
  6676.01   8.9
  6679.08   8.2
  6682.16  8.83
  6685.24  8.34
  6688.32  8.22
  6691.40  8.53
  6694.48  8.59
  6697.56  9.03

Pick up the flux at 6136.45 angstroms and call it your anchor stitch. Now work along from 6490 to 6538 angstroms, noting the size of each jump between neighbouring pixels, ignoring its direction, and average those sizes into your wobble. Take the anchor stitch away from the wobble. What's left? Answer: -8.1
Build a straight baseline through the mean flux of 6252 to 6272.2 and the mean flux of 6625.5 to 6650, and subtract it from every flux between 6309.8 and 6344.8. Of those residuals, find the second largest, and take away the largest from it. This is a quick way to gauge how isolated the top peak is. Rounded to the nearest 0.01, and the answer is -0.13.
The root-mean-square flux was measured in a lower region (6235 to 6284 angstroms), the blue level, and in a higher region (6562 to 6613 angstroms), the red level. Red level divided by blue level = 1.02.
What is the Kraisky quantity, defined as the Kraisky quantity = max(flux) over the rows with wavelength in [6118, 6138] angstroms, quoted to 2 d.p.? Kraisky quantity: 8.59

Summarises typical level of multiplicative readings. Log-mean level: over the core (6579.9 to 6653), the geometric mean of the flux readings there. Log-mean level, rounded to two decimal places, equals 8.64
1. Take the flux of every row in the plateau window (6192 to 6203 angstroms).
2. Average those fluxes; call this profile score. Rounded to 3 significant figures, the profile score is 9.04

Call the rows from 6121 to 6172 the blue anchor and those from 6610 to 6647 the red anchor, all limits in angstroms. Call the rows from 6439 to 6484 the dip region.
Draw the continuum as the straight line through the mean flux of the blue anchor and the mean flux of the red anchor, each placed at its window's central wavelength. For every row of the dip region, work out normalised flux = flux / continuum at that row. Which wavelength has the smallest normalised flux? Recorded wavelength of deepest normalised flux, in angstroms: 6458.28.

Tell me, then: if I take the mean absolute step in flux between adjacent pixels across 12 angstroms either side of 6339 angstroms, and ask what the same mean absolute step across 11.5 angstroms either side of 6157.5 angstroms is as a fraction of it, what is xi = 1.18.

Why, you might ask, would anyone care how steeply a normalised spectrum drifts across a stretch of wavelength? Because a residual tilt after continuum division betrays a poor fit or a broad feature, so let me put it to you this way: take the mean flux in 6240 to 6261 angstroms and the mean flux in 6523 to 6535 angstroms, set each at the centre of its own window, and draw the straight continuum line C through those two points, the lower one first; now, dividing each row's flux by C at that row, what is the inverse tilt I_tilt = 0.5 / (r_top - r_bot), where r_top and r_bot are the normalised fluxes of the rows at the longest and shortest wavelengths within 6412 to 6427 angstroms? 4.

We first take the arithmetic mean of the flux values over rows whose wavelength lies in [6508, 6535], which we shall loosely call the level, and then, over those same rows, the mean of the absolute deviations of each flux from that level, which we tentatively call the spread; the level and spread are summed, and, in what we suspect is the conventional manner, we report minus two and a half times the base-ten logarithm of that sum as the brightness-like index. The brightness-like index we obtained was -2.39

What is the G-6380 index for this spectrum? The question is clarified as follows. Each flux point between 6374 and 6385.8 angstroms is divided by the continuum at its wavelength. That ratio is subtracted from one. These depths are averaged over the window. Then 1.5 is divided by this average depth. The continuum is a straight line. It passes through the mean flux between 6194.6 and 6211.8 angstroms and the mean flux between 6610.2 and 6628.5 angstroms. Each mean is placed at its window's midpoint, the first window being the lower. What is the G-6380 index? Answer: -42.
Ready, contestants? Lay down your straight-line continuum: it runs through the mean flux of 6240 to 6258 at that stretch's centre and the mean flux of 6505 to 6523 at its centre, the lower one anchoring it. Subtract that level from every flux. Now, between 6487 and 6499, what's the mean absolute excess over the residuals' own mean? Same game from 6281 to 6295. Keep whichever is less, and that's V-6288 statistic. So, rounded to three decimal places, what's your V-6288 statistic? 0.214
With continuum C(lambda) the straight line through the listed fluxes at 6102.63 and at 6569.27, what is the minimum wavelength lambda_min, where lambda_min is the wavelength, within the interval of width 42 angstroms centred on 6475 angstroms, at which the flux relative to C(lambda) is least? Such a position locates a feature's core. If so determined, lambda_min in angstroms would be 6458.28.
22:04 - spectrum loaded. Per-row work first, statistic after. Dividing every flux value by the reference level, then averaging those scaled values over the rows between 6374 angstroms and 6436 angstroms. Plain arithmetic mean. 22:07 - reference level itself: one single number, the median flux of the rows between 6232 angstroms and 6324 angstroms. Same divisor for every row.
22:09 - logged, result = 1.00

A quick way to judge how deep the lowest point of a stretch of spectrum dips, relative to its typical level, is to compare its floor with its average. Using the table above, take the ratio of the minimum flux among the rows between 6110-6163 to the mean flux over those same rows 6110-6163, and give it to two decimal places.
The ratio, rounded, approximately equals 0.90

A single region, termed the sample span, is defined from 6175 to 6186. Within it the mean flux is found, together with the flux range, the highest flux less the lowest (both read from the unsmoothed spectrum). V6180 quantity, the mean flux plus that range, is 9.4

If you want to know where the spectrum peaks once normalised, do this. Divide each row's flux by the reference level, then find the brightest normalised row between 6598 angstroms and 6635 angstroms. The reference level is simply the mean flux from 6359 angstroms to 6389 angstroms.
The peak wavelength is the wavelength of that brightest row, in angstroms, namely 6620.90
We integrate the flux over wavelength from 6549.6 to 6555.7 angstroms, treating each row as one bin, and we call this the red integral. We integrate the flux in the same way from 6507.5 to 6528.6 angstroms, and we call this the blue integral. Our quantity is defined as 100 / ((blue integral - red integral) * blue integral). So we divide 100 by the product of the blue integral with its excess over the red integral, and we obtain 0.004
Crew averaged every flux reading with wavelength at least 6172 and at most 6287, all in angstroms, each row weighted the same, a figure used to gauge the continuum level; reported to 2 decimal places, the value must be 8.58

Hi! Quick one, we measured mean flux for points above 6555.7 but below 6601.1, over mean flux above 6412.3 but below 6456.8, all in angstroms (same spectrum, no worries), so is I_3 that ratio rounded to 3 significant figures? 1.02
